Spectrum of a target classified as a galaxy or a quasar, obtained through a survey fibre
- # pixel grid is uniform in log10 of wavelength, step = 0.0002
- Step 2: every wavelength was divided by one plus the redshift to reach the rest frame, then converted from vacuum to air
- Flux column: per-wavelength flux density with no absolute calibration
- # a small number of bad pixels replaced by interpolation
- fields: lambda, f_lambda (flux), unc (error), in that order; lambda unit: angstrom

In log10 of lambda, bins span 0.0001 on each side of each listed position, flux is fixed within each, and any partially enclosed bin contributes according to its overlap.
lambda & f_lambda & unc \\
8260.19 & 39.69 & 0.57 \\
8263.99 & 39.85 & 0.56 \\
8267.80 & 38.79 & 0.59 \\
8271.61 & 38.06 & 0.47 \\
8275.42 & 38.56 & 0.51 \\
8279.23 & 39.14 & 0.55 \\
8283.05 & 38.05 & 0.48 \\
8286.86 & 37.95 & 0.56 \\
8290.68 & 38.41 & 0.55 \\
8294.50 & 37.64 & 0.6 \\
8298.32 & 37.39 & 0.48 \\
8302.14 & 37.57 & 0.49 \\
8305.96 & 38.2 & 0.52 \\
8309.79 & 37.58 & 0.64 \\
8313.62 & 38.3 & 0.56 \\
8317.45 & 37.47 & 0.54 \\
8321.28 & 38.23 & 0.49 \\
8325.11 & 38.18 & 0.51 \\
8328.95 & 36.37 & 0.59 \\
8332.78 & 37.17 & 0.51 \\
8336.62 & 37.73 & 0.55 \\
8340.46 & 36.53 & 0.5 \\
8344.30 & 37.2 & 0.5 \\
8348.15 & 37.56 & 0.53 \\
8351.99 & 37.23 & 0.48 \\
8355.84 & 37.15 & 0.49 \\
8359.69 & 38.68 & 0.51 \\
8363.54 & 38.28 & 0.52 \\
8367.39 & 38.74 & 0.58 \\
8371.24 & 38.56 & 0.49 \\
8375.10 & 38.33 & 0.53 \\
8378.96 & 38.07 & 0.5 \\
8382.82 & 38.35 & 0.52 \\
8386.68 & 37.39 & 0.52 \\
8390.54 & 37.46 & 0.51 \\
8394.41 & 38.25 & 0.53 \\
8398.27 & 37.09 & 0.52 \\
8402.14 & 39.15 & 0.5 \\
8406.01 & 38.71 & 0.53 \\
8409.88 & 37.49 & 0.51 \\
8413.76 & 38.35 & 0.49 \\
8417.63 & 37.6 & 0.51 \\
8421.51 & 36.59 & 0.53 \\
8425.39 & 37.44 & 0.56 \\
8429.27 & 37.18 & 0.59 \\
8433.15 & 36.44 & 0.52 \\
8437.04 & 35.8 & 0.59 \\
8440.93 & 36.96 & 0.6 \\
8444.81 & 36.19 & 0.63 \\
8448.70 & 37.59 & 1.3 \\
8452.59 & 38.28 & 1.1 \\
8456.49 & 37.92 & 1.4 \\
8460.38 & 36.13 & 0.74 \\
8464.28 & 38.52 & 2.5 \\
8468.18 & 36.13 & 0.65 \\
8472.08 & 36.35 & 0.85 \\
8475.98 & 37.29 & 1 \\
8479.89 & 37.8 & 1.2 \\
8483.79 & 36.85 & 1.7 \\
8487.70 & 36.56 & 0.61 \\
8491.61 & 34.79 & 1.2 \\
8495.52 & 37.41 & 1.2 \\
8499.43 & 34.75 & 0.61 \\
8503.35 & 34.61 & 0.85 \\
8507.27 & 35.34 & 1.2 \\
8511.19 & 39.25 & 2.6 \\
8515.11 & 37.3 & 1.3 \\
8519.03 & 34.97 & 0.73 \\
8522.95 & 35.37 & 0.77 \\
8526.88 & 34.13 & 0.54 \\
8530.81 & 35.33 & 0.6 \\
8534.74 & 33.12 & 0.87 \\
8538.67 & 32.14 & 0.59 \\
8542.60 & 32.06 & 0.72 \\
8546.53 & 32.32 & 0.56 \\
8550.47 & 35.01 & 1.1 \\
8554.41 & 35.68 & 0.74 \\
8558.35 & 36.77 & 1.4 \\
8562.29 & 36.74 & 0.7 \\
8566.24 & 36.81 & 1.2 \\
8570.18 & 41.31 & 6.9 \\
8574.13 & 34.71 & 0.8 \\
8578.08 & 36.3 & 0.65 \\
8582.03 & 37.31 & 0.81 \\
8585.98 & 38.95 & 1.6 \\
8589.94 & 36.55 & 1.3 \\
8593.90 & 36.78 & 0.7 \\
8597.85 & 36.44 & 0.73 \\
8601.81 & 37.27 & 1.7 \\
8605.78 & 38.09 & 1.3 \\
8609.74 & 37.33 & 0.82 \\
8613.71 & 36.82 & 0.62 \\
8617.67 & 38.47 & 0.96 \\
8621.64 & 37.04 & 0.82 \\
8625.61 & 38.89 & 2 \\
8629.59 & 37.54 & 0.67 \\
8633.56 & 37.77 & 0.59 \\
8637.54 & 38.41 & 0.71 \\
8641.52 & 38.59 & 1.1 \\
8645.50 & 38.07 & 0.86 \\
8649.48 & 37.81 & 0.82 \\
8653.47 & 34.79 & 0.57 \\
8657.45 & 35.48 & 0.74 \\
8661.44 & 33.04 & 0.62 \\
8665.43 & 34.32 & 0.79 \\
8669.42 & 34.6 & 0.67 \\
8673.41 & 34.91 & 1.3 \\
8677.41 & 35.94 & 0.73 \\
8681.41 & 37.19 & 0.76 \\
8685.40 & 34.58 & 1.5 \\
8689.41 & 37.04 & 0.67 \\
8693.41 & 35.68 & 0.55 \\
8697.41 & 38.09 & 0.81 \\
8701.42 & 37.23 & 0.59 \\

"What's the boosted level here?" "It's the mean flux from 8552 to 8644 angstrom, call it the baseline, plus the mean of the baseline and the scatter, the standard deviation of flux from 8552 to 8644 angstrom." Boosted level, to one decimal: 56.8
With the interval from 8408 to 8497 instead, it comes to 56.0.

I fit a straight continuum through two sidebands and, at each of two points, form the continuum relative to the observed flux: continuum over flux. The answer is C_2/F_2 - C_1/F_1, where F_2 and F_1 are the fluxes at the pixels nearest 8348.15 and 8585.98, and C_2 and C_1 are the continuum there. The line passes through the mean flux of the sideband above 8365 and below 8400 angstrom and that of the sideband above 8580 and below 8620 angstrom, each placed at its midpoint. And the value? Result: 0.054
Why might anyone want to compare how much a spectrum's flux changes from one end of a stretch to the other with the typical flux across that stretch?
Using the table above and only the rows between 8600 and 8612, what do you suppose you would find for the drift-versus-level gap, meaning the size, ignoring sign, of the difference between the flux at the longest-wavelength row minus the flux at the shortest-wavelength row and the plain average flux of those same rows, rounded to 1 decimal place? 37.5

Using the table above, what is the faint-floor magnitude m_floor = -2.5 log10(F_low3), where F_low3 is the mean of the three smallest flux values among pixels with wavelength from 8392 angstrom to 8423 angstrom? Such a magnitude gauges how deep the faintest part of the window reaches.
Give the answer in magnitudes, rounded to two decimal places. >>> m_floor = -3.92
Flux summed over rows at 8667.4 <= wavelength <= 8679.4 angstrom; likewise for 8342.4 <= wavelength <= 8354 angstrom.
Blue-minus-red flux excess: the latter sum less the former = 7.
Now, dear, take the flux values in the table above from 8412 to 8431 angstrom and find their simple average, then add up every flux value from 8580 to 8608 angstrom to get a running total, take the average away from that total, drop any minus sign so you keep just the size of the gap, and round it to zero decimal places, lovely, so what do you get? 224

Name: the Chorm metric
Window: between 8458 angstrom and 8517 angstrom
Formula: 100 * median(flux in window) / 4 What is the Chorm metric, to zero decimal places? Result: 914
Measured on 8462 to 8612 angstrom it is 912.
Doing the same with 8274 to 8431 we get 943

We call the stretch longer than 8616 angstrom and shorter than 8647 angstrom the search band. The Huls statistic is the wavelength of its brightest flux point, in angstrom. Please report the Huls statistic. 8625.61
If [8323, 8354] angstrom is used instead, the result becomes 8325.11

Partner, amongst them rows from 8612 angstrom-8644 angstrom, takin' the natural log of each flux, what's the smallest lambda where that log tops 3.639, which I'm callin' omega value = 8617.67 angstrom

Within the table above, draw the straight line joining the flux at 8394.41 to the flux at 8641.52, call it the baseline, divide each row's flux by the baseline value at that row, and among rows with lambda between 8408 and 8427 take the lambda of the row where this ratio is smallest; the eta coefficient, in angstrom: 8421.51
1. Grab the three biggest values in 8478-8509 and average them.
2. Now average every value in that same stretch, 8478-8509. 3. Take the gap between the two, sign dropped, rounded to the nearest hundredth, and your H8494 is 1.34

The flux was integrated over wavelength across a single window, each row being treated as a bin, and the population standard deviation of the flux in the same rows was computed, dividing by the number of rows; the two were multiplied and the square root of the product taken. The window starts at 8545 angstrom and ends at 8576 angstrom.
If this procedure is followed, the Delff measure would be 52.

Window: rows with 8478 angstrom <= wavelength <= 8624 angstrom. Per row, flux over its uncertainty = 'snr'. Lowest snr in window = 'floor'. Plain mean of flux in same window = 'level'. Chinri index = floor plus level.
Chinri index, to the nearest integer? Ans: 42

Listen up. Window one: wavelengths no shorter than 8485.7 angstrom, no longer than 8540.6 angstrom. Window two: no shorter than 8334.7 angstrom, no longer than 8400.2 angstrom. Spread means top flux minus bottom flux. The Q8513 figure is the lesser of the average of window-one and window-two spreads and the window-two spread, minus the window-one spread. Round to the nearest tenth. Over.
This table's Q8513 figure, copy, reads -4.9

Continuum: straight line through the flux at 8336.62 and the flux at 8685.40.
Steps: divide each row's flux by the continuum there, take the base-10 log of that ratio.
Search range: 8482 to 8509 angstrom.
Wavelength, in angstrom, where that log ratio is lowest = 8503.35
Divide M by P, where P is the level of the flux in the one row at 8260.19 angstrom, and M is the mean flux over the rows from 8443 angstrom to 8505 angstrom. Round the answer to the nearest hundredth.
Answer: 0.92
